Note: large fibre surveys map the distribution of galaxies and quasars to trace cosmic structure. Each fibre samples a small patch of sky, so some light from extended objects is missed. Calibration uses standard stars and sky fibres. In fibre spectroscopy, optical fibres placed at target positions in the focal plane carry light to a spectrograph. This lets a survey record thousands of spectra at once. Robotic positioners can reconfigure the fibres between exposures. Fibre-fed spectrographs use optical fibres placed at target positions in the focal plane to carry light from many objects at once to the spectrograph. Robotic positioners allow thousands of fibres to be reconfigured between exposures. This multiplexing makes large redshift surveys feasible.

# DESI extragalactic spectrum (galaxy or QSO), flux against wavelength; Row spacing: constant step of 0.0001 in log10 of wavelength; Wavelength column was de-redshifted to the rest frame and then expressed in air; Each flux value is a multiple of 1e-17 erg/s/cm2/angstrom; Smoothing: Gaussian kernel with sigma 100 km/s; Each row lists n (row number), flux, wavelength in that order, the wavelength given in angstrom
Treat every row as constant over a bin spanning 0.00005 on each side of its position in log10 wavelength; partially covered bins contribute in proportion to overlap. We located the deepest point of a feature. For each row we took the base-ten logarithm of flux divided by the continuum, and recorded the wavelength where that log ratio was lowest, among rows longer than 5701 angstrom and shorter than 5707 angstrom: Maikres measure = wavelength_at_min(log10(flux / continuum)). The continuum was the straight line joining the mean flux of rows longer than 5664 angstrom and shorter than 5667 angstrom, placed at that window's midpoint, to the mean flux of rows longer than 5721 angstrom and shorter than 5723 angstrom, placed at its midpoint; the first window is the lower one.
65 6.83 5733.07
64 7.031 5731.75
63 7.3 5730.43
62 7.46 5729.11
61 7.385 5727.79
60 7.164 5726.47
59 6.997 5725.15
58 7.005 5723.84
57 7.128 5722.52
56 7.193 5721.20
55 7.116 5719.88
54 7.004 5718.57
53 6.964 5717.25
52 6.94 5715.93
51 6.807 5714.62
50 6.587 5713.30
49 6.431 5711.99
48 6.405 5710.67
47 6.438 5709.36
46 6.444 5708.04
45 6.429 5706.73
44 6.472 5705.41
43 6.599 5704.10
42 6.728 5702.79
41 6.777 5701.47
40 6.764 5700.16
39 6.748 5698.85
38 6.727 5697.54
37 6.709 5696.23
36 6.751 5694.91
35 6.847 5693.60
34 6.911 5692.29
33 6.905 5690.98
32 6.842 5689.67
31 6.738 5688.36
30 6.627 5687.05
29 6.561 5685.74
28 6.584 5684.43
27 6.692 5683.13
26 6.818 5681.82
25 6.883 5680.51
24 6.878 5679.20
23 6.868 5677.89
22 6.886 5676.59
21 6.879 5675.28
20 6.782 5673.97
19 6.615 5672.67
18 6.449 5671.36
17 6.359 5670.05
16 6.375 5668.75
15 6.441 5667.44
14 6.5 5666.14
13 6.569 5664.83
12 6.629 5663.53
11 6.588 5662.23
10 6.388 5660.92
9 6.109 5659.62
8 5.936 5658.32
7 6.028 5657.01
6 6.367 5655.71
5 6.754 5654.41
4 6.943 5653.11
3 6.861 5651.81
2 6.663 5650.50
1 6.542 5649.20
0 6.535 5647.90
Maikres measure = 5706.73 angstrom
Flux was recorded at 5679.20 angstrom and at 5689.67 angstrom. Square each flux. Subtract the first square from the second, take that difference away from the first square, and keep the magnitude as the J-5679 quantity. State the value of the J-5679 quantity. 47.8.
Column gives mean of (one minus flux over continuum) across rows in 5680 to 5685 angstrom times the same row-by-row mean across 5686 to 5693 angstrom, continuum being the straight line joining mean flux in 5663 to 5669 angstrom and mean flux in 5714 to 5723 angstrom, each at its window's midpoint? 0.0001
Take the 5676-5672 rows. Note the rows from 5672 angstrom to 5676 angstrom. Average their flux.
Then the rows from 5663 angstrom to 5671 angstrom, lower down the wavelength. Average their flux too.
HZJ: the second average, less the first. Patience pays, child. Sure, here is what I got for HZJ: -0.28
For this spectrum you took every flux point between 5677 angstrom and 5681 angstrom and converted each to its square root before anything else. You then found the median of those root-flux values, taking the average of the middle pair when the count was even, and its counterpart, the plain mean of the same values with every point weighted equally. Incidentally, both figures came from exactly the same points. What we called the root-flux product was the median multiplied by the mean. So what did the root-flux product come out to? 6.88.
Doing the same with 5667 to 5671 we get 6.38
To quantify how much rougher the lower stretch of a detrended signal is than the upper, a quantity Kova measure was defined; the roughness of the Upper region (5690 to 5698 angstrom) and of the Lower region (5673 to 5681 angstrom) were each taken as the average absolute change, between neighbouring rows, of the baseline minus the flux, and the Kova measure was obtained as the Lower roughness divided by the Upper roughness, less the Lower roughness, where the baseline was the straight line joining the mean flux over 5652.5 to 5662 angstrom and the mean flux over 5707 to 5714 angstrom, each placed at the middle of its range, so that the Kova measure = 0.5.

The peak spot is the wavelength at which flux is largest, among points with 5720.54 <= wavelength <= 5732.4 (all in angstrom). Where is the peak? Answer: 5729.11 angstrom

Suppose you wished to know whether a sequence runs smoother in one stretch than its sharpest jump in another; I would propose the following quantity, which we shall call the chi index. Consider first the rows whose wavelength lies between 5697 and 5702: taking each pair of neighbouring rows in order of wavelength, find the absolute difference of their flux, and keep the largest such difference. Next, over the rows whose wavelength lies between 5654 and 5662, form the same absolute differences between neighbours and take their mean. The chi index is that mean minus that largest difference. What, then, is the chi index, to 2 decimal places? 0.23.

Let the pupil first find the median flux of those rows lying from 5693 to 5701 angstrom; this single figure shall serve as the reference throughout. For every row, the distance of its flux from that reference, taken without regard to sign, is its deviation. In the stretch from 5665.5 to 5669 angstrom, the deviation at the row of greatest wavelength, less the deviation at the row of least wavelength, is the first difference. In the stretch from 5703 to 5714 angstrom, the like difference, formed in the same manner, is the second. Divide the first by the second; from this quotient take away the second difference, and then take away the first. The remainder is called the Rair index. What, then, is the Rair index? 10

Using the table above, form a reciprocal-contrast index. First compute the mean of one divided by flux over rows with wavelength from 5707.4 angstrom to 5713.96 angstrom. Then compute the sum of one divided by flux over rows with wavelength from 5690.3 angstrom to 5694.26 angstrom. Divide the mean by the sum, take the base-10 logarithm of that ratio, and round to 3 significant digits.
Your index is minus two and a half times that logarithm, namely 1.12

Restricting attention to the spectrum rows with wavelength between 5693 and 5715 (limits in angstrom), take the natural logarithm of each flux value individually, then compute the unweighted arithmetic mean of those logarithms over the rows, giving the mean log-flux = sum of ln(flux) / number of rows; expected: 1.89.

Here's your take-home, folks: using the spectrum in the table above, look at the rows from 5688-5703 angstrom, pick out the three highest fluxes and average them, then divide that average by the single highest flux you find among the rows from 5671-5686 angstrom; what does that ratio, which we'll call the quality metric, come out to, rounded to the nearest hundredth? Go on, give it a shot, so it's 1.00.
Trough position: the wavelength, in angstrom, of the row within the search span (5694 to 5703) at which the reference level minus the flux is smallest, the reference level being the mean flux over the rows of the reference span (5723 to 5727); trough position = 5701.47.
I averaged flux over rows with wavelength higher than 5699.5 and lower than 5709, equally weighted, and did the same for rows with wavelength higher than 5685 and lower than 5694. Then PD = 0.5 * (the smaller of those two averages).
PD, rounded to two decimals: 3.30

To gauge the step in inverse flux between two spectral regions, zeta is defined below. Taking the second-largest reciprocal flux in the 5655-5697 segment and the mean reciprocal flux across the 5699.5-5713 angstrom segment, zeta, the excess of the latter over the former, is -0.013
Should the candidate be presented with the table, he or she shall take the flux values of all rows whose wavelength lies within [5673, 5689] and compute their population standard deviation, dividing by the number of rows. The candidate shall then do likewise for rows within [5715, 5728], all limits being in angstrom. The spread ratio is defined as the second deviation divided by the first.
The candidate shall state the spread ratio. 1.1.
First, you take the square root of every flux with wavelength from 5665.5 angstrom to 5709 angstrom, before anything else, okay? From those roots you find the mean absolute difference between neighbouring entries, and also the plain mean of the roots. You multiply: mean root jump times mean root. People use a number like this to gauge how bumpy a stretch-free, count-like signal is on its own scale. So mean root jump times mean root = 0.0314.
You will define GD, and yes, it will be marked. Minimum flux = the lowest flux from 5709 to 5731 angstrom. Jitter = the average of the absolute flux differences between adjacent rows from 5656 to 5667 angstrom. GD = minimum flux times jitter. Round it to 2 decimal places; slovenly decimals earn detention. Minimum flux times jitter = 0.84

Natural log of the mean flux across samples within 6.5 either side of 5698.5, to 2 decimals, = 1.91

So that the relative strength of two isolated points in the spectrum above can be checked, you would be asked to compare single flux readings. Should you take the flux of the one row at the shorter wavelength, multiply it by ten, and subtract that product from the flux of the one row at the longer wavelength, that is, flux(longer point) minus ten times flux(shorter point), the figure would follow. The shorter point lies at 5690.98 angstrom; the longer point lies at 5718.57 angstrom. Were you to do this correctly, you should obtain -62.0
